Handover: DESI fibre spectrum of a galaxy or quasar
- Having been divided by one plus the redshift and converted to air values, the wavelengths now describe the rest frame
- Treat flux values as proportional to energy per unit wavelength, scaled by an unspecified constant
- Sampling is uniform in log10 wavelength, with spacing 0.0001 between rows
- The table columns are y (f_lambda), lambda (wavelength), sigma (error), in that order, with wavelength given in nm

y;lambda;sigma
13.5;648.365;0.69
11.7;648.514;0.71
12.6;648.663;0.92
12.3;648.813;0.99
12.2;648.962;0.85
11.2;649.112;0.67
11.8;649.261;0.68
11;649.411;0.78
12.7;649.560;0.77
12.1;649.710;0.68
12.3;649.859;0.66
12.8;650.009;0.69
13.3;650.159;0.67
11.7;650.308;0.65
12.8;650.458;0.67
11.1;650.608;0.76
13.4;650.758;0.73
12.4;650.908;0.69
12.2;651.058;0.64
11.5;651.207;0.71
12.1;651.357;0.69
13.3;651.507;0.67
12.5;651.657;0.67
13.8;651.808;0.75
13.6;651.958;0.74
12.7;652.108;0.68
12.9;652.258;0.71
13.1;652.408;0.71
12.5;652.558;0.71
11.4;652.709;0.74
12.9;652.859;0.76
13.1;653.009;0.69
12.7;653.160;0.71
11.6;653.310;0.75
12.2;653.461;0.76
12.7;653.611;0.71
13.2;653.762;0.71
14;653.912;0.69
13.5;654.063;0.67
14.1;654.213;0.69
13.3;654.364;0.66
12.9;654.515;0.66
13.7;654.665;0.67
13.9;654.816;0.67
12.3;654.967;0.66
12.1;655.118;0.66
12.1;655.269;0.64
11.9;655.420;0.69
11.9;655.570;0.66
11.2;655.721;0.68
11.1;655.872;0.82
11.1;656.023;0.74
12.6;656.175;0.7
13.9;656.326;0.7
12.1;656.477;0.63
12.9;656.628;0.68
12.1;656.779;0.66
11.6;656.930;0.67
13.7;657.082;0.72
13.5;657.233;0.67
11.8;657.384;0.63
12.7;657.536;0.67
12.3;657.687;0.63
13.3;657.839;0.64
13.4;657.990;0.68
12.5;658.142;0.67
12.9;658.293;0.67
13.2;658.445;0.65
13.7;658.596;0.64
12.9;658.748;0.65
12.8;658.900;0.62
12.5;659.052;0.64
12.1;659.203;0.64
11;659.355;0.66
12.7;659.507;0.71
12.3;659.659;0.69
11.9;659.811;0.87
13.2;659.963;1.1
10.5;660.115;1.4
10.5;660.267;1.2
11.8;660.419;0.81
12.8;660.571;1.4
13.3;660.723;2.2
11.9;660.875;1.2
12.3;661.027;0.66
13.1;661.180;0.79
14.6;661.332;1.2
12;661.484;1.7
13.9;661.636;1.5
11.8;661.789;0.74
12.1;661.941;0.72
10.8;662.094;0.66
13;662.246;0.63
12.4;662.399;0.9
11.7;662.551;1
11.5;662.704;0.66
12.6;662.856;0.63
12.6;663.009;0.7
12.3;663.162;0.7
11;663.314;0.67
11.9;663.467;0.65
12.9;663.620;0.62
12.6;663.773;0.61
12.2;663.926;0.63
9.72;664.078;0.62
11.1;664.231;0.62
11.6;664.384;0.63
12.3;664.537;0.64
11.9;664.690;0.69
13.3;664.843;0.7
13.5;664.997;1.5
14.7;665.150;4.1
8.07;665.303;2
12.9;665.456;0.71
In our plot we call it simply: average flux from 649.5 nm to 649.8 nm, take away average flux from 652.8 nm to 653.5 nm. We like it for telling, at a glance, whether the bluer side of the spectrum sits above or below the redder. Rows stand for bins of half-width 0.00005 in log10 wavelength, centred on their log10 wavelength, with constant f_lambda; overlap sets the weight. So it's -0.1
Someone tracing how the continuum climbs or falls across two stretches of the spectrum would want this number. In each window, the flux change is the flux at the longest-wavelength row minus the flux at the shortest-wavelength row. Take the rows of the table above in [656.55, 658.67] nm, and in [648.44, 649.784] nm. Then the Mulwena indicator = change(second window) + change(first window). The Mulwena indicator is 1.2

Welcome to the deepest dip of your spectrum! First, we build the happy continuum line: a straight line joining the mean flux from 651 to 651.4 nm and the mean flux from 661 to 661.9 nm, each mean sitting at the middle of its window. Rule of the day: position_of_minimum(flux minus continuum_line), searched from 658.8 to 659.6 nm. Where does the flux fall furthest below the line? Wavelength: 659.355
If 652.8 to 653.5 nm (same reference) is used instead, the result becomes 653.310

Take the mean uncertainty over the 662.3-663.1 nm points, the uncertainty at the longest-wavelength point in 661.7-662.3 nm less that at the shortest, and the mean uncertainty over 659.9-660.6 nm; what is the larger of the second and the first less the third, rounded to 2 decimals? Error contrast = -0.11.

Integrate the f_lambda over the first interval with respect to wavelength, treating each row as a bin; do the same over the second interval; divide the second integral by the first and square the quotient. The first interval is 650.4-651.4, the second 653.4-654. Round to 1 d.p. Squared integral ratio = 0.4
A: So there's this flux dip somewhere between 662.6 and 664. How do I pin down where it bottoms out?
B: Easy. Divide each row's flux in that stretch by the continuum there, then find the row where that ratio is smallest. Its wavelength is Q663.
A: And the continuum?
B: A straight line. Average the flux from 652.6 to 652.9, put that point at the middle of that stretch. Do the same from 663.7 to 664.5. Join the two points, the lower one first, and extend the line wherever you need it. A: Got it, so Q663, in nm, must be 663.314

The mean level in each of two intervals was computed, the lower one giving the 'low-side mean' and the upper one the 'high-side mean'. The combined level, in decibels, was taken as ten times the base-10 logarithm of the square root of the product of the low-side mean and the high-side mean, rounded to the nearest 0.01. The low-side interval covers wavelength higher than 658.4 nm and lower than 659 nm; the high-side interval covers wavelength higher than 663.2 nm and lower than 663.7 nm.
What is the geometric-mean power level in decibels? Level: 10.98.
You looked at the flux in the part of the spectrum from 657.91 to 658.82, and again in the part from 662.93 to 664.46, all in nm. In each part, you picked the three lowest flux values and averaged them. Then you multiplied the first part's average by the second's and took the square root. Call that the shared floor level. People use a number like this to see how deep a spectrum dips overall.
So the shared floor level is 11.6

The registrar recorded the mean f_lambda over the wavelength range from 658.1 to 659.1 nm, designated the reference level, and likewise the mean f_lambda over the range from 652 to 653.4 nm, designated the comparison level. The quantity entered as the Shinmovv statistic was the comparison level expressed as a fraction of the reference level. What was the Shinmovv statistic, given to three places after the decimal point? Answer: 0.970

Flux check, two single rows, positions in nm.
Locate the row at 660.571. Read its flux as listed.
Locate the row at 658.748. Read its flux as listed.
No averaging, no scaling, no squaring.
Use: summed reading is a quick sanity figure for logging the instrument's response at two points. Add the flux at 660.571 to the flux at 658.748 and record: 25.7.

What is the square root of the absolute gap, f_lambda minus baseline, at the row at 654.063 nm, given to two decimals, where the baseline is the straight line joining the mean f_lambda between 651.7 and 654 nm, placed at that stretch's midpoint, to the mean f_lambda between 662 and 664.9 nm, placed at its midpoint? 0.88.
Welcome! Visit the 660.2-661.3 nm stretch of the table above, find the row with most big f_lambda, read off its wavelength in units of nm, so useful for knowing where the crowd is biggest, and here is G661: 660.723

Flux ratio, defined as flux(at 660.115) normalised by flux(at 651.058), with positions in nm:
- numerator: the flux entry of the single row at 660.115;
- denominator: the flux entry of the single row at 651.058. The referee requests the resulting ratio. 0.86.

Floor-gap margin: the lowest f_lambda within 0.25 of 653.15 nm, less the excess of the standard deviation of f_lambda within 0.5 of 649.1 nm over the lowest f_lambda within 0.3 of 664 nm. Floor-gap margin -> 20.7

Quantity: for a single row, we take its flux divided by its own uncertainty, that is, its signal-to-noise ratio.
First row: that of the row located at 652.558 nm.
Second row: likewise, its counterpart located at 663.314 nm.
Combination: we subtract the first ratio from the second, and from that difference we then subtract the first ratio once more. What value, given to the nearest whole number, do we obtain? -19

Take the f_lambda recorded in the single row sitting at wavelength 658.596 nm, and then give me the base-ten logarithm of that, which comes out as 1.14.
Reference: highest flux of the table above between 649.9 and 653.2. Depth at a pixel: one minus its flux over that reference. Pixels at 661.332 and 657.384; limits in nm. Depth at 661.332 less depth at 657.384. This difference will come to -0.20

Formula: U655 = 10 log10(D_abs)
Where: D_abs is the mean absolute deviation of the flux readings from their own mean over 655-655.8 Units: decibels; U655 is -6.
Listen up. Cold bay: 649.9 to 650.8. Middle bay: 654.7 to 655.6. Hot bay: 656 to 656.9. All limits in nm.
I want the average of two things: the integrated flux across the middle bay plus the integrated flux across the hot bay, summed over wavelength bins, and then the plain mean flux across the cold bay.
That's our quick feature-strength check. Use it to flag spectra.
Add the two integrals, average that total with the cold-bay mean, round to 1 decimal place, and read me 17.5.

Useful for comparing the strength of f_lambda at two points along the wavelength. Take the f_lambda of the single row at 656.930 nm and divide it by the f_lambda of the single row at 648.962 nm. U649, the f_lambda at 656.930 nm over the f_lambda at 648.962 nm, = 0.95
